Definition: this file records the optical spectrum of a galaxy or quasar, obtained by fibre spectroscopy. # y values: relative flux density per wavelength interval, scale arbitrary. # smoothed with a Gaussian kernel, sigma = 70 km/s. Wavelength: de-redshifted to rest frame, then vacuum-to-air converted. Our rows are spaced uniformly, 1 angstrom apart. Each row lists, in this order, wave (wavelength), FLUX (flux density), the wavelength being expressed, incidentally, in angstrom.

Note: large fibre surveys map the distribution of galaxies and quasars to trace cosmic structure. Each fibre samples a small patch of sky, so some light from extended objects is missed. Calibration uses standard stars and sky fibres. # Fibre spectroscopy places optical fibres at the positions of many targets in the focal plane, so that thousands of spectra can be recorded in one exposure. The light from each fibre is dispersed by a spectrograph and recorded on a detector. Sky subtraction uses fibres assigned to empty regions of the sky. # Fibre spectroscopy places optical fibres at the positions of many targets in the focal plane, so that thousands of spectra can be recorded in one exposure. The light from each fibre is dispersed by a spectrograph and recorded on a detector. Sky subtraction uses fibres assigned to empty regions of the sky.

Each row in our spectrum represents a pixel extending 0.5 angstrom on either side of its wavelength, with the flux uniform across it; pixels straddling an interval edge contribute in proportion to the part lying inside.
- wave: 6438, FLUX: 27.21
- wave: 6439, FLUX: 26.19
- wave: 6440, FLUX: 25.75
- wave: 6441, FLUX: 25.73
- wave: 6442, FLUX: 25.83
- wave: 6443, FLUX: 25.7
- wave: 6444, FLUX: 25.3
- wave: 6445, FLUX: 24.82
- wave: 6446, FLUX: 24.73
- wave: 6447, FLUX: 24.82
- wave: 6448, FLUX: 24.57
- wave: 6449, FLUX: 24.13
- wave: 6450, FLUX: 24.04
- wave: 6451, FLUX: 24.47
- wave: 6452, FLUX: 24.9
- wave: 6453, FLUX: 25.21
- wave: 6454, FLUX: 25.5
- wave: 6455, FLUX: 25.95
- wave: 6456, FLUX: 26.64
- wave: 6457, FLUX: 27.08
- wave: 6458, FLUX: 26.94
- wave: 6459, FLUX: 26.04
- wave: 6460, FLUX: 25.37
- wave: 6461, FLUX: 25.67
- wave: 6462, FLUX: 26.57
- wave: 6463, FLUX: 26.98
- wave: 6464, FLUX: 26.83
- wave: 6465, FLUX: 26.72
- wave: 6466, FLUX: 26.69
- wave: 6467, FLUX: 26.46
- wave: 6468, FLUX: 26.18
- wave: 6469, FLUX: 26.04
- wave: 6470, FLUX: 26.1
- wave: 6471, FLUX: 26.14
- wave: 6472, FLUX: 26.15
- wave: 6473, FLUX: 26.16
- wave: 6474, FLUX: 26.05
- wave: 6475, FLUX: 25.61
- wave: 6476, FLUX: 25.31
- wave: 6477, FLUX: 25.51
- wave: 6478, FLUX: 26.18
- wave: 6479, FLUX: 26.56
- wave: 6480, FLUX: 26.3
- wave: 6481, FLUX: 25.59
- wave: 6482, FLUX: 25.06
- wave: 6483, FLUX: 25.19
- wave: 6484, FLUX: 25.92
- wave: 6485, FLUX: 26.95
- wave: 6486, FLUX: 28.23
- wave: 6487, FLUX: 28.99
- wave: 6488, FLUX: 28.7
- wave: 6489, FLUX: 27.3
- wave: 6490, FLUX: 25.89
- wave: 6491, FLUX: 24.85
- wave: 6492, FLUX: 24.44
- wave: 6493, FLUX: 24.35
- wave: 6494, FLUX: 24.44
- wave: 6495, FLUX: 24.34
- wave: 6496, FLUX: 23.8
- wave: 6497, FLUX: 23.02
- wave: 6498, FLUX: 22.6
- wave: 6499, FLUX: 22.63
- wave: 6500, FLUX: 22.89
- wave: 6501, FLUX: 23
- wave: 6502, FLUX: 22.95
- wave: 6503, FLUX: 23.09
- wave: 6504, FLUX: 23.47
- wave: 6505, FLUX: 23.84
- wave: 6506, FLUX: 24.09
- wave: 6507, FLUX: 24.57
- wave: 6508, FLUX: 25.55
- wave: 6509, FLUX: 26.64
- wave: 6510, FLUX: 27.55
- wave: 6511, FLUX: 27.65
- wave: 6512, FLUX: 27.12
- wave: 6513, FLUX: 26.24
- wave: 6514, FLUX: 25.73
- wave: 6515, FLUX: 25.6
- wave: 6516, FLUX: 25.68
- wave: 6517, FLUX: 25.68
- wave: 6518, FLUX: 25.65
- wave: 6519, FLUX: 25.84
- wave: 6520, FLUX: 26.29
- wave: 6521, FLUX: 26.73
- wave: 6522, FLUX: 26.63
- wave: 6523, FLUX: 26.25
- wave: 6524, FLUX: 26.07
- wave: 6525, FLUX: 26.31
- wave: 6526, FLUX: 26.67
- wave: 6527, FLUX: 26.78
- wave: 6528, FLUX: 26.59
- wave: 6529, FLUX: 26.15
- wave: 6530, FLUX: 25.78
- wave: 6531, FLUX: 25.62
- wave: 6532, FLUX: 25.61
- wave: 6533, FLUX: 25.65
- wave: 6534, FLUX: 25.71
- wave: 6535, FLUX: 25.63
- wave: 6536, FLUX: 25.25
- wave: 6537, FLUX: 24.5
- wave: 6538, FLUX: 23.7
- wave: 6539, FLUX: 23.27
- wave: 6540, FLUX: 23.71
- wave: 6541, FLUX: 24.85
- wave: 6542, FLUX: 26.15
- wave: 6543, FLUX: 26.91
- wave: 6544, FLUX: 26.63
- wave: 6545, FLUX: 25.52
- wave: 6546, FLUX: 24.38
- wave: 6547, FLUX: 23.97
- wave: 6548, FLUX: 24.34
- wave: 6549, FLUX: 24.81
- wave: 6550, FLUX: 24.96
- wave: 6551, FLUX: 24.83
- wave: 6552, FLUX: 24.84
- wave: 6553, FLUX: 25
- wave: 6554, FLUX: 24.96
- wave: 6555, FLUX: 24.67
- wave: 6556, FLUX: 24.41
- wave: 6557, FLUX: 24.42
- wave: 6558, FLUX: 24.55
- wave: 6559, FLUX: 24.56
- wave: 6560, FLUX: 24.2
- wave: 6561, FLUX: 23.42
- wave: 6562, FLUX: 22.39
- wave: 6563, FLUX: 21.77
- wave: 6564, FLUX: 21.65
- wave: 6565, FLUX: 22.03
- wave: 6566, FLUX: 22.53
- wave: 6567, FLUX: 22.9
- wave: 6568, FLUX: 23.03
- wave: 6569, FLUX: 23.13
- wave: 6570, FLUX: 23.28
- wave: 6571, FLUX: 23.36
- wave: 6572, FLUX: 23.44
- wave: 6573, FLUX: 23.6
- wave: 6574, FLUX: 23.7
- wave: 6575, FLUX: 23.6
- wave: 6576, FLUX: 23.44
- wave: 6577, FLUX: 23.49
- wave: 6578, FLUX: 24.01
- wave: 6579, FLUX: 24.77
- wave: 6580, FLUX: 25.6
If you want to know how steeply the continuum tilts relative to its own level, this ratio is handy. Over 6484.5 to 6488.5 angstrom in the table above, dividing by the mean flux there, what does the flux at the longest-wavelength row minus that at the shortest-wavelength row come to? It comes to 0.062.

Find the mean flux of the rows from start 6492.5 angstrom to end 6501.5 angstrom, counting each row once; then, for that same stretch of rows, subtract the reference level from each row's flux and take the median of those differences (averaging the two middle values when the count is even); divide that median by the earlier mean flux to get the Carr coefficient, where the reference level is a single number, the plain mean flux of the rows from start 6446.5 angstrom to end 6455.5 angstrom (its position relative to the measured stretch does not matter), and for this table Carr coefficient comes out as -0.078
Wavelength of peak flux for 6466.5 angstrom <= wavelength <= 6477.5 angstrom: 6467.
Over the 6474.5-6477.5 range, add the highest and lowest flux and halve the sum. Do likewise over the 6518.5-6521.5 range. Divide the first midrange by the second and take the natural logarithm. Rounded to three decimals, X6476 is -0.032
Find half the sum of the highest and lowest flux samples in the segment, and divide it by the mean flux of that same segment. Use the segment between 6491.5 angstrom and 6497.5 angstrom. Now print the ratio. 0.99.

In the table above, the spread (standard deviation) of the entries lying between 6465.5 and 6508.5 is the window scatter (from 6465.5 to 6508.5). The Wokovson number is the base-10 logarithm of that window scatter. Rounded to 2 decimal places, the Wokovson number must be 0.20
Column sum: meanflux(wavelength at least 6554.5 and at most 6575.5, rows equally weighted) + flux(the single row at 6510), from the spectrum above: 50.9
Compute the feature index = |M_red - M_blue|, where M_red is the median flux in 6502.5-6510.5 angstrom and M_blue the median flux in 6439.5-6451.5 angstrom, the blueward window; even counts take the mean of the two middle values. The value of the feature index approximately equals 0.49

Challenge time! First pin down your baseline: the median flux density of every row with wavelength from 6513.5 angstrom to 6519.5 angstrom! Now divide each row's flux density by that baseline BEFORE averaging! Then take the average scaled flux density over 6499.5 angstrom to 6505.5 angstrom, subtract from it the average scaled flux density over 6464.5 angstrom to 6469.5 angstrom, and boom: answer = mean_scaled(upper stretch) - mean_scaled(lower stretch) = -0.13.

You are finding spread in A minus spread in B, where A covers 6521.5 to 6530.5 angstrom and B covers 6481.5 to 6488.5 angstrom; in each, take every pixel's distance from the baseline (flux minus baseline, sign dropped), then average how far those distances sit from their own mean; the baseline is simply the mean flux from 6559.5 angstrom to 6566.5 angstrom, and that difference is -1.1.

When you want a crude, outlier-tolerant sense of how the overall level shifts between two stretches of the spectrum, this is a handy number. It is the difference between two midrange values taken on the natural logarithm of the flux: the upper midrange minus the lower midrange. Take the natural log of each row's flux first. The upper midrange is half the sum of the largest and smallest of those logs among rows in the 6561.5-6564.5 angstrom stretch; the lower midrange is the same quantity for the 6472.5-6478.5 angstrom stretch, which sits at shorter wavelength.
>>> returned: -0.16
